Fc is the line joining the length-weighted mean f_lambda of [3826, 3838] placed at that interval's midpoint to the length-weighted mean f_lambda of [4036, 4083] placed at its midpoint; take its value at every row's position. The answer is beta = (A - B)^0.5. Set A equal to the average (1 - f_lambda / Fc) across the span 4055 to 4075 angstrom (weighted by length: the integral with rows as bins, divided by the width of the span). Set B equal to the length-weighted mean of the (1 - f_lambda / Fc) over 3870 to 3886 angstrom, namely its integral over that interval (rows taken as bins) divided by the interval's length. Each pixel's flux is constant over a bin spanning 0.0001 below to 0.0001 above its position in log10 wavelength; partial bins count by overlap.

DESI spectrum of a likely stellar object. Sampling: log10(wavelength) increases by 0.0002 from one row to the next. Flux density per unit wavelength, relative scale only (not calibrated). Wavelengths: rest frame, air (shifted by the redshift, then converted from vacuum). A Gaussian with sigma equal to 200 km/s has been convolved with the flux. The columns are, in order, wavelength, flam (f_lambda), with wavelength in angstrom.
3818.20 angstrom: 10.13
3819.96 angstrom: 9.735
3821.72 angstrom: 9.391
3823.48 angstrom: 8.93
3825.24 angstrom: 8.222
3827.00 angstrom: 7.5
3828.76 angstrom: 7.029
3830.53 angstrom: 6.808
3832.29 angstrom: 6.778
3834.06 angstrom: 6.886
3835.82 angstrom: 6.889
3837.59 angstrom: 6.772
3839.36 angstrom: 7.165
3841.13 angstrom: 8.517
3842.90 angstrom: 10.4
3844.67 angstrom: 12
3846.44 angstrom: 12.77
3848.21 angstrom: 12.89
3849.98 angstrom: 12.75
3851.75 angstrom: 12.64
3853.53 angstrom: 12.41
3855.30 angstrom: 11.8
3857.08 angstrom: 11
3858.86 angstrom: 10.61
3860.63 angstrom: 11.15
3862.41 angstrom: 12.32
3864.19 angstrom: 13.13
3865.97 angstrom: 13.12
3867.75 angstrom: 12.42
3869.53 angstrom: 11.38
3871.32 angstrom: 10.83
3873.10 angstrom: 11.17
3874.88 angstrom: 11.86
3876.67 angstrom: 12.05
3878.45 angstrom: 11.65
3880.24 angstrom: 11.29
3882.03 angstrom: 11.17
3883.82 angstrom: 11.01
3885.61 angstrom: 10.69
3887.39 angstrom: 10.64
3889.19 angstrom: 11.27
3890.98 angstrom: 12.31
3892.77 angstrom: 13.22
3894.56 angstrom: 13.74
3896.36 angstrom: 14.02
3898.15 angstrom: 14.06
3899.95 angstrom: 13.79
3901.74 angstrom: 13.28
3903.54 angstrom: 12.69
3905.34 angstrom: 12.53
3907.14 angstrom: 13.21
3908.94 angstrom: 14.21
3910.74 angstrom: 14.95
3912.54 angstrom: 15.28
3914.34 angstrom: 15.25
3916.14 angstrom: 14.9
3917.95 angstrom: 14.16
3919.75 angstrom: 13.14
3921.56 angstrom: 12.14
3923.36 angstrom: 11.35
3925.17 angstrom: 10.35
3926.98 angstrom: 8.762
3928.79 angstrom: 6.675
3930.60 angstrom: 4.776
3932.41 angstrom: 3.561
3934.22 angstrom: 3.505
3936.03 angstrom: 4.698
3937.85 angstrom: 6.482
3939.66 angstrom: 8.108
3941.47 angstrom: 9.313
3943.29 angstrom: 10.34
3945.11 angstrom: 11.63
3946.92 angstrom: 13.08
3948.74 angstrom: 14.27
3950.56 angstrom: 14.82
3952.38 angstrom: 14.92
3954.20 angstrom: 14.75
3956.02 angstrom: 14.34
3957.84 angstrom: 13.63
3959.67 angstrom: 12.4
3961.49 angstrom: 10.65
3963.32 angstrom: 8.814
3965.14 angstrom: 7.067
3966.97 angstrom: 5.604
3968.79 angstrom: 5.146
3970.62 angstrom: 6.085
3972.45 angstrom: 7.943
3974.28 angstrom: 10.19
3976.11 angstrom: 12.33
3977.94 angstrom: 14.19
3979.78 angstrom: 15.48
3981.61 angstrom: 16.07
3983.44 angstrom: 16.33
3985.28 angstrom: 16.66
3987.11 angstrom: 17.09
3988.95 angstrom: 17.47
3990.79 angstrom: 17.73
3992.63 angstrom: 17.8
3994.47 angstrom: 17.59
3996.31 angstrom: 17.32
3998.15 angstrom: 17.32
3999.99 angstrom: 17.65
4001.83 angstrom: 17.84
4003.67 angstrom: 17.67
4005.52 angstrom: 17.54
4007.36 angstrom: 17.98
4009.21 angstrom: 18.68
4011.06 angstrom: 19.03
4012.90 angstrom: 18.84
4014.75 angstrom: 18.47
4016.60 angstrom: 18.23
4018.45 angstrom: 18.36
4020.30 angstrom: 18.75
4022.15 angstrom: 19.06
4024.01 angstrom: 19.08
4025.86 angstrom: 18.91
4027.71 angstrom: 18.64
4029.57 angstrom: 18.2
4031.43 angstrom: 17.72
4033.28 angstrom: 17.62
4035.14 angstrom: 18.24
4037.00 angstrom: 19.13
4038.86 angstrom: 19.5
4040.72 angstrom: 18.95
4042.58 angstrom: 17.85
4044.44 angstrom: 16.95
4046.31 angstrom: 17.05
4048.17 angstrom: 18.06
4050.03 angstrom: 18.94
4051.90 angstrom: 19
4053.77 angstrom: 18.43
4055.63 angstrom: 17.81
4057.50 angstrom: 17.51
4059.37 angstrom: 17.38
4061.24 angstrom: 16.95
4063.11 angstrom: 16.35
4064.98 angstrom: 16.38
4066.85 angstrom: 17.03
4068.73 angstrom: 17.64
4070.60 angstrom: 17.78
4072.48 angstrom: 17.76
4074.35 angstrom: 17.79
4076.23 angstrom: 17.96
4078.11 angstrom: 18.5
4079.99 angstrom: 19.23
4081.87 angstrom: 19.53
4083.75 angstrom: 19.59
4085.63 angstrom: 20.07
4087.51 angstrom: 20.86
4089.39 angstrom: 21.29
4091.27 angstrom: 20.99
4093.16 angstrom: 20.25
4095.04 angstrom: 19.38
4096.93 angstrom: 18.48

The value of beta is 0.5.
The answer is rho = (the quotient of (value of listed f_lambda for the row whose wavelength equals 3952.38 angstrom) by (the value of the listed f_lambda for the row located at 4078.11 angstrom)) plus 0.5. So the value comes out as 1.31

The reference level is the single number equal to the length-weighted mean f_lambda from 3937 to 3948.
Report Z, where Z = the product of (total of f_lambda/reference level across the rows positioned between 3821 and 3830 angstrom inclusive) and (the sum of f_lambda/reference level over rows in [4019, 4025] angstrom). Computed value 24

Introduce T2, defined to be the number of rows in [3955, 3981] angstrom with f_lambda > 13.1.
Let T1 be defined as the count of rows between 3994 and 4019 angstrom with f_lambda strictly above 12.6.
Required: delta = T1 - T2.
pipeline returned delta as 10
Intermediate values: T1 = 14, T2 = 4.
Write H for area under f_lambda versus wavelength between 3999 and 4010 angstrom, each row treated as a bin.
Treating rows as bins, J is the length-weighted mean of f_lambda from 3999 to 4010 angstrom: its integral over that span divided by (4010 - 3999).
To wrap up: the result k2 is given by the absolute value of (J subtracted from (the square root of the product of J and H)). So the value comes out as 41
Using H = 197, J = 17.9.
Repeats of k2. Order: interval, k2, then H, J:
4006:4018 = 46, 222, 18.5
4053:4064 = 40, 191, 17.4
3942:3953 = 30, 143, 13.0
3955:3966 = 26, 123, 11.2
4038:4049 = 42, 199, 18.1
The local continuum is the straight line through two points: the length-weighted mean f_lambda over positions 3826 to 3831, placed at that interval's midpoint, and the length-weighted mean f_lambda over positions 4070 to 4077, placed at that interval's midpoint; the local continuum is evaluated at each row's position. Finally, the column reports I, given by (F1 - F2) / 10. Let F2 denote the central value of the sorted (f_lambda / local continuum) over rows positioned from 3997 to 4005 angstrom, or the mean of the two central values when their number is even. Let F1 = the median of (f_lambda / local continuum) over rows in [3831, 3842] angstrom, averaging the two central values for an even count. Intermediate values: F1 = 0.93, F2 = 1.20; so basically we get -0.03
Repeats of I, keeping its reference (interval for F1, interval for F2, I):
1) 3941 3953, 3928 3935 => 0.07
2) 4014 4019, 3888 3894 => -0.01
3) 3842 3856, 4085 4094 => 0.04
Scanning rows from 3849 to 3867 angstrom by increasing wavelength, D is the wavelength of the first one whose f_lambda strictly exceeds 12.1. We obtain 3849.98 angstrom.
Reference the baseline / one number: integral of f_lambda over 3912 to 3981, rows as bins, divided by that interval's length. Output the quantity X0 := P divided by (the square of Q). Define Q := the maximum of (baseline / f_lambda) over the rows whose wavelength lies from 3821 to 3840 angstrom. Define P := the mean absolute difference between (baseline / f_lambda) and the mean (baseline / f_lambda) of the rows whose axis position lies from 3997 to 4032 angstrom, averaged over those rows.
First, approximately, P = 0.016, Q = 1.6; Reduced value 0.01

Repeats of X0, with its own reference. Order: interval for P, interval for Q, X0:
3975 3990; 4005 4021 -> 0.17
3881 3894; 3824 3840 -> 0.02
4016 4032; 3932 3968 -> 0.00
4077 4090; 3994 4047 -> 0.05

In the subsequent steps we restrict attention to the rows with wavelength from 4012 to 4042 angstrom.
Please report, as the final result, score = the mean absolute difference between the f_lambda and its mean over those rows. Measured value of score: 0.4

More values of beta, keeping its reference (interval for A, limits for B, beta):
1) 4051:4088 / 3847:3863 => 0.7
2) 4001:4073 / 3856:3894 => 0.5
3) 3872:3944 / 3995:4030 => 0.3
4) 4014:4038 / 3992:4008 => 0.2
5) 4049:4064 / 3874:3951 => 0.3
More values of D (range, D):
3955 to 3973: 3956.02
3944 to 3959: 3946.92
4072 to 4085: 4072.48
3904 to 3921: 3905.34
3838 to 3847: 3846.44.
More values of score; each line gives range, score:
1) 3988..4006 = 0.1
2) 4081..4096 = 0.6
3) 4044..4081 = 0.6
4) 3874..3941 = 2.5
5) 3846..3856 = 0.3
